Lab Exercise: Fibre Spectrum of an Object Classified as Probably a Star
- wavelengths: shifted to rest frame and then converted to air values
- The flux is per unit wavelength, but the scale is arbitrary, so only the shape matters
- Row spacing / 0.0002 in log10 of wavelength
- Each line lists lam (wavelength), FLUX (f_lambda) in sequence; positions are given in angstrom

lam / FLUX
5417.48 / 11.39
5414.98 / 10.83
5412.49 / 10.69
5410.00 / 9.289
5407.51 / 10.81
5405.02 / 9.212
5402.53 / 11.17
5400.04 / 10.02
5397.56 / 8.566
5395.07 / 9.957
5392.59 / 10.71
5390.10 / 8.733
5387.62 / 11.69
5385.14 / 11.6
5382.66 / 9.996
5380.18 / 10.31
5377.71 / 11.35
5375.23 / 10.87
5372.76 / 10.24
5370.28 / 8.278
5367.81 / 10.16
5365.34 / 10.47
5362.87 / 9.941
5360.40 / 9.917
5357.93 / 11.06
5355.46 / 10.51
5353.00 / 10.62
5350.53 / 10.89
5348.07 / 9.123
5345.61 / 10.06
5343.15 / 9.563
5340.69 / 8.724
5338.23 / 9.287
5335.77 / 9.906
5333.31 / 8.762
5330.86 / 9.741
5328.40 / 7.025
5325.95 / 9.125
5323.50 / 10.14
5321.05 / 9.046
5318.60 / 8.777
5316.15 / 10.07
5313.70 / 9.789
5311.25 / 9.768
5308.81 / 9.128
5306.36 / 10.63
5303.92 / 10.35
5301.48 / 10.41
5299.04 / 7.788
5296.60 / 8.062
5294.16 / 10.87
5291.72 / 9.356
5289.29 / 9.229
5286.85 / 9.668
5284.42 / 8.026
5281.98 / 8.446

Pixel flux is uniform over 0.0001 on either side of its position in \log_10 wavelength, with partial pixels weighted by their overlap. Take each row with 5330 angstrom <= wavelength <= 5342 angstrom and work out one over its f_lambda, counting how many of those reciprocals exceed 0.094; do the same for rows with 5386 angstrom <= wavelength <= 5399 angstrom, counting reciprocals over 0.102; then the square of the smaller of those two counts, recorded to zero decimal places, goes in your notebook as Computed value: 4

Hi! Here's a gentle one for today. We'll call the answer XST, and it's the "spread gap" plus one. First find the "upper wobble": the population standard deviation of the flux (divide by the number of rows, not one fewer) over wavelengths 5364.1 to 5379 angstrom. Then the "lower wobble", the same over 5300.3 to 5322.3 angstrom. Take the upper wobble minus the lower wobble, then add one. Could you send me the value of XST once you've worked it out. 1.34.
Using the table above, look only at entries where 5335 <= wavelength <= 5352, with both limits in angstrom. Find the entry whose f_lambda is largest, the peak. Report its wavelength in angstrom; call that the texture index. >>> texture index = 5350.53 angstrom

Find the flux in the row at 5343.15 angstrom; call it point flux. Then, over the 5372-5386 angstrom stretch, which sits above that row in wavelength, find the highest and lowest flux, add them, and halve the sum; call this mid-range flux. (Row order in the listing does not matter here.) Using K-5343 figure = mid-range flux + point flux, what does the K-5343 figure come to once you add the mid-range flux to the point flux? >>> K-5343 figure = 20.4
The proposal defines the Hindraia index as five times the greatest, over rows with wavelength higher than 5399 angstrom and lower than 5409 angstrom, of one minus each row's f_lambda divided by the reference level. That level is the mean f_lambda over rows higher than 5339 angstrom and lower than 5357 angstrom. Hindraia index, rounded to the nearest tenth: 0.4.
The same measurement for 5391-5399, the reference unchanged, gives 0.7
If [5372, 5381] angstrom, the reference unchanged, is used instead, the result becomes -0.2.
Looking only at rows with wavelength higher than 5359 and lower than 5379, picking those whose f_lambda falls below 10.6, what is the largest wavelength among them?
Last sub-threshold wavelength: 5372.76 angstrom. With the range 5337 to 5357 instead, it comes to 5355.46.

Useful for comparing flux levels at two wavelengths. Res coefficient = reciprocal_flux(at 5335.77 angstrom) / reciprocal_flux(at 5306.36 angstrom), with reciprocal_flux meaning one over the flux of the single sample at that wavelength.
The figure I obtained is 1.07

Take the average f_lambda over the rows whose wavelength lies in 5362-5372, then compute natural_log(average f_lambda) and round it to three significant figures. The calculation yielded 2.27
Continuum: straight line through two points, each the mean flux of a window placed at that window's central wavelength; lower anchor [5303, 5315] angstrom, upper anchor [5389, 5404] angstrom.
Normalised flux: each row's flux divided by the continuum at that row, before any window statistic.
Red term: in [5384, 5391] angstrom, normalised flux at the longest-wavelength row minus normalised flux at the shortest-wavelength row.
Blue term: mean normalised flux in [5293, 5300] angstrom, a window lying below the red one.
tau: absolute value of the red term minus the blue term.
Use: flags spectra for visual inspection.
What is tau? 1.19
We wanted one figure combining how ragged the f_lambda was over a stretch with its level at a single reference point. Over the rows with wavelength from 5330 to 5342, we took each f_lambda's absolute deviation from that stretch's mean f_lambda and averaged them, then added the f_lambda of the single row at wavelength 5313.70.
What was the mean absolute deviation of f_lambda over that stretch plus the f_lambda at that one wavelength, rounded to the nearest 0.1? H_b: 10.2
